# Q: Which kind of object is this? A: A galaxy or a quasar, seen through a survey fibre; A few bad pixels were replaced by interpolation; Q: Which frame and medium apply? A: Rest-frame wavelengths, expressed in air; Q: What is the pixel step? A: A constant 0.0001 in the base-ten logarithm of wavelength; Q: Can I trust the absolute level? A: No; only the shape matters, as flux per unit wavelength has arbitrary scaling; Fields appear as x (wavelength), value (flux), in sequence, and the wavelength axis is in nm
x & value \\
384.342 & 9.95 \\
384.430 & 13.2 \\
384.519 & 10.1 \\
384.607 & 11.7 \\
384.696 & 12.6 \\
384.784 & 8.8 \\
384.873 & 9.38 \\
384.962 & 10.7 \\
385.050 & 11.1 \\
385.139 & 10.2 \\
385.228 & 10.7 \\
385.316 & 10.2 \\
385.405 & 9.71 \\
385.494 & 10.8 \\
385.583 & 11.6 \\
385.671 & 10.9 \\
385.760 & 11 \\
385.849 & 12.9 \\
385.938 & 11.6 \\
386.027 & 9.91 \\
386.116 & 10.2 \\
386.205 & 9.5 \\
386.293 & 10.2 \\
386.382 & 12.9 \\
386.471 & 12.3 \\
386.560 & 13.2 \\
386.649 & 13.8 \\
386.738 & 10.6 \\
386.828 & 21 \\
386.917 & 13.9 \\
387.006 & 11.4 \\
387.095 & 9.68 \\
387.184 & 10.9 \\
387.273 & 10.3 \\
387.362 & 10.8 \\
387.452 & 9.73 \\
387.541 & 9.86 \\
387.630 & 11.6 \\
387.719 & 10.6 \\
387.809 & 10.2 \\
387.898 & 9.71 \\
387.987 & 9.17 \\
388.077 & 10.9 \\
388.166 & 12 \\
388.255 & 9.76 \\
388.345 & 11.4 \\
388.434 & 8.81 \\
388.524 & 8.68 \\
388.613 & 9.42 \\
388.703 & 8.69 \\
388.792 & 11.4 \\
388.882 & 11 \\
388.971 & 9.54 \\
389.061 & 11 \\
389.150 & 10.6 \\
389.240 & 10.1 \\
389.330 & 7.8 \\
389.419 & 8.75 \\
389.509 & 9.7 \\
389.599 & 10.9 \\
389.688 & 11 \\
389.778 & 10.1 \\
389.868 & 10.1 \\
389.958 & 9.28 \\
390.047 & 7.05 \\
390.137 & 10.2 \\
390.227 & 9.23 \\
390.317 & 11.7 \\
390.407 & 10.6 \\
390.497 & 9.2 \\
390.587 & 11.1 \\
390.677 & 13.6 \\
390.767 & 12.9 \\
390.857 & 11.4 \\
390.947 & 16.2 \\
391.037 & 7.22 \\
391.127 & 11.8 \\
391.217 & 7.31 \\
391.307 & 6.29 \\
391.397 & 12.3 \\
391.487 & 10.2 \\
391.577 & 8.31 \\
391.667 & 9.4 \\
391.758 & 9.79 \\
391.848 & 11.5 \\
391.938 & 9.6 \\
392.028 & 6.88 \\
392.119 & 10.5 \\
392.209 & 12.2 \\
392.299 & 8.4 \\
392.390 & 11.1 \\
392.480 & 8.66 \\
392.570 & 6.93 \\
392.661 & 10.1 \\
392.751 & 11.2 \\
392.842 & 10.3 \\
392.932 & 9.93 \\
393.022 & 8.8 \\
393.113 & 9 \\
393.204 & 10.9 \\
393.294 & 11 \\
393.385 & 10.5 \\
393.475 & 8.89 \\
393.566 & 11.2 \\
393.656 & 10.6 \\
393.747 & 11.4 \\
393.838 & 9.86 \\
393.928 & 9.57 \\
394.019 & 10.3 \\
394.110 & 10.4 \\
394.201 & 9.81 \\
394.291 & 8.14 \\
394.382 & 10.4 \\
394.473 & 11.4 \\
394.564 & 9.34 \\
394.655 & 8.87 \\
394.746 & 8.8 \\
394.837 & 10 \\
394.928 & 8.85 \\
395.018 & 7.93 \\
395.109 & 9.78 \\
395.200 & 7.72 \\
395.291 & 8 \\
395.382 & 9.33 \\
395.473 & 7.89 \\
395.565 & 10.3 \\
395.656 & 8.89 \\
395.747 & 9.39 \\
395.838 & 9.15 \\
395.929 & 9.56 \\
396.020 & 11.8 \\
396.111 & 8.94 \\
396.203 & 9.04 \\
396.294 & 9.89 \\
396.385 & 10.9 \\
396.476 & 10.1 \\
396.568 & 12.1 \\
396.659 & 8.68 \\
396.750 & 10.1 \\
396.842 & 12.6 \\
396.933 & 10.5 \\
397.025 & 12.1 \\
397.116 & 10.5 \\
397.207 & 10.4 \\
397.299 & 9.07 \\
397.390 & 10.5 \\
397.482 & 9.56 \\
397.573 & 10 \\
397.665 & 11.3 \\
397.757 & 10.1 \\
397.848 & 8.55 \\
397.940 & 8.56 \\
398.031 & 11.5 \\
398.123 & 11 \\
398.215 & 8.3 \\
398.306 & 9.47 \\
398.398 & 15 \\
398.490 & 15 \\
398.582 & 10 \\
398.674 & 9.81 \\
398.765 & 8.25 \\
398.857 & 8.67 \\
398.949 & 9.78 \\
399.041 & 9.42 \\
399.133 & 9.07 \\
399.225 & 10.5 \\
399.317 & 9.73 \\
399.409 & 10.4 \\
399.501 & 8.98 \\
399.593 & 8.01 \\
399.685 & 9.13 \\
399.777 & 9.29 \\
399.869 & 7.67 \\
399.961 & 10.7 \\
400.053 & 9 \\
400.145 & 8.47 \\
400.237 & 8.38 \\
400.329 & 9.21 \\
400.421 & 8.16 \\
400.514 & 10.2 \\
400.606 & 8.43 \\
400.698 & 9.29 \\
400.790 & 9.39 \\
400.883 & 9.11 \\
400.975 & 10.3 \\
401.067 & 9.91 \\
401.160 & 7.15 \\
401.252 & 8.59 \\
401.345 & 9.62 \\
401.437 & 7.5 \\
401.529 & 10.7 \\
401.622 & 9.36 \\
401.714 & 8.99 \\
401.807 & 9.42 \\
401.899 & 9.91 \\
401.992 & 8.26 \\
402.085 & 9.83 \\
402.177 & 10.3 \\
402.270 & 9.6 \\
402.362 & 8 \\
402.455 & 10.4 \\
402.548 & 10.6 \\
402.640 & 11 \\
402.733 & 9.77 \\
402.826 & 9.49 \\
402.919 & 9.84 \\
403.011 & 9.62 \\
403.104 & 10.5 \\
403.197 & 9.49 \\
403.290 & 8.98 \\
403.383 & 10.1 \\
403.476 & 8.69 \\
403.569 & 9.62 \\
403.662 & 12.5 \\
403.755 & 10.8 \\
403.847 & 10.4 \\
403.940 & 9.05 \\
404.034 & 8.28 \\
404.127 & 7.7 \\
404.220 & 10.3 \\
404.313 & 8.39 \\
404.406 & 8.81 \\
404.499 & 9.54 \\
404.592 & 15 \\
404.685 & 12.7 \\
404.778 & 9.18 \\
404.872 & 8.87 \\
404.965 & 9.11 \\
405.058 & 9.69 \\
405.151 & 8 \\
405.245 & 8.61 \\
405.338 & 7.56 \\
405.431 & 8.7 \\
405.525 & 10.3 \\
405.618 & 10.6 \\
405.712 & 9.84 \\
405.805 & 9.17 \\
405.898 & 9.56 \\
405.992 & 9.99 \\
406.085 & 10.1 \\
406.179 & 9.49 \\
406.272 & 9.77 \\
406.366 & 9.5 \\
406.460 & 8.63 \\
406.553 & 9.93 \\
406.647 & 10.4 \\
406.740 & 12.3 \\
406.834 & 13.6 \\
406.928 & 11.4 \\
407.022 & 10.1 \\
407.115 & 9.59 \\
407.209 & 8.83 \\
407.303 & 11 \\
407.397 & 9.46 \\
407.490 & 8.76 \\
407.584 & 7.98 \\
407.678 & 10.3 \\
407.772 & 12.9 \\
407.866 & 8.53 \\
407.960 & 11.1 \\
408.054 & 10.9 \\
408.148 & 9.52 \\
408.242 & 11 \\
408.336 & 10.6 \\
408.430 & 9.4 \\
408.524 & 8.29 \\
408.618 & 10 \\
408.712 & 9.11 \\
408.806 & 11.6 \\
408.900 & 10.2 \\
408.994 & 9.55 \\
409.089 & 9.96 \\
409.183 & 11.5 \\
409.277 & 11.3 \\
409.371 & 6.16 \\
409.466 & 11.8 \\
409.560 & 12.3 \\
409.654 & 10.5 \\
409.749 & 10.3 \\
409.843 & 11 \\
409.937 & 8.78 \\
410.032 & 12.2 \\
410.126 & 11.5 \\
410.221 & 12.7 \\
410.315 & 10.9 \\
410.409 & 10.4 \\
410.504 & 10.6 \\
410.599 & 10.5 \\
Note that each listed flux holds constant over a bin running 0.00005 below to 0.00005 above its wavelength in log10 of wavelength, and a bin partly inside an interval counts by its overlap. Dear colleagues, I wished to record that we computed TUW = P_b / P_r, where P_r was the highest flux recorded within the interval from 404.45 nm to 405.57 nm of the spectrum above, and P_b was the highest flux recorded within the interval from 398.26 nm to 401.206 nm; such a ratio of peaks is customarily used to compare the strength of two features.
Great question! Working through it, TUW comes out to 1.00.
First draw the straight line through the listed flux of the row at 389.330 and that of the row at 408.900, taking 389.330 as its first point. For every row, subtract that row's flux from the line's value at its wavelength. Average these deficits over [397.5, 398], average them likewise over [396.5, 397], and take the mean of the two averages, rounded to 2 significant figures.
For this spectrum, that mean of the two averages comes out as -1.5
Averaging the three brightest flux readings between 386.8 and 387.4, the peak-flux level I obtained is 15.4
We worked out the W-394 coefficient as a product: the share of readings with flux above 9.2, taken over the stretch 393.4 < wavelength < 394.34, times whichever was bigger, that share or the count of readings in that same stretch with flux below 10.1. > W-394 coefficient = 4.0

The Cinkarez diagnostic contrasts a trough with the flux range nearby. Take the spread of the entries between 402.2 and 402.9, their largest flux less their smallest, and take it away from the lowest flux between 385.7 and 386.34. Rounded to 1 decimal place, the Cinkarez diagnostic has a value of 6.5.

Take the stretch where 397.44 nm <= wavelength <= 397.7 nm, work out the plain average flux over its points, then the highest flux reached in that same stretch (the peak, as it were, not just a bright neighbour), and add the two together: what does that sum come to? 21.6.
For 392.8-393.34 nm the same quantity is 21.0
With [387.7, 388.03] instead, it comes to 20.5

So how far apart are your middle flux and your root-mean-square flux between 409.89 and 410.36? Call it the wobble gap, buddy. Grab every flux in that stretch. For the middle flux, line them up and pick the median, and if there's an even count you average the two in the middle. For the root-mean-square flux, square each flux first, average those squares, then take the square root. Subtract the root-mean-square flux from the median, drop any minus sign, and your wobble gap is 0.20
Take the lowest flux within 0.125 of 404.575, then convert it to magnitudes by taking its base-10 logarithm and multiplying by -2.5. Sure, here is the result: -2.45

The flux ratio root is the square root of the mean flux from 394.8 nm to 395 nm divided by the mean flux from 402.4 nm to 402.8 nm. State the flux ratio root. 0.95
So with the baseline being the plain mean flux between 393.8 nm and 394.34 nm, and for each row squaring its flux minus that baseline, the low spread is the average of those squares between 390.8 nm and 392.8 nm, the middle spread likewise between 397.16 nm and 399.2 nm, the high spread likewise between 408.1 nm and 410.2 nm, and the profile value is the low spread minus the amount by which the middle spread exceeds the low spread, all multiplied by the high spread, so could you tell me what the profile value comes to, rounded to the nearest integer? 17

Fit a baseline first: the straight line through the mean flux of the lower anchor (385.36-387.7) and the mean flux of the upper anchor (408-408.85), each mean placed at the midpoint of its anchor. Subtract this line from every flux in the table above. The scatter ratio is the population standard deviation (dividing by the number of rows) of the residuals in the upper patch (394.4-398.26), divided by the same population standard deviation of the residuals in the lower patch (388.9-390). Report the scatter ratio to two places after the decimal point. 1.35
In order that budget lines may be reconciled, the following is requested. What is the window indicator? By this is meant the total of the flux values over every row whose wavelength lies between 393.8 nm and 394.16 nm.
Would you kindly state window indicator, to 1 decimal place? 40.1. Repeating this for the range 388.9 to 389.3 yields 41.2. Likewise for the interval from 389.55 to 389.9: 42.1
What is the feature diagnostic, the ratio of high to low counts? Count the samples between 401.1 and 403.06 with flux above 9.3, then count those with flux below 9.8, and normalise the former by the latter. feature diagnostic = 1.2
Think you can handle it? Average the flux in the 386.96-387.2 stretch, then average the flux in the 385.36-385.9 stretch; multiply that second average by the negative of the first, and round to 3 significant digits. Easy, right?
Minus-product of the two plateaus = -119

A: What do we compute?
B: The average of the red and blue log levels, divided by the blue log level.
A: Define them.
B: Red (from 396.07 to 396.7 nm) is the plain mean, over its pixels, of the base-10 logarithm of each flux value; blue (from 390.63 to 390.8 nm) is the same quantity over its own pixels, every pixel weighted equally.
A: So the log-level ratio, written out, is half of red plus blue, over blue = 0.94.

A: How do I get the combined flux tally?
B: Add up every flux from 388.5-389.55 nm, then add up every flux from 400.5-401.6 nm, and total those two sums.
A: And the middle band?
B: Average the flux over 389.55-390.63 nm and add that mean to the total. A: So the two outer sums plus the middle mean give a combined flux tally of 237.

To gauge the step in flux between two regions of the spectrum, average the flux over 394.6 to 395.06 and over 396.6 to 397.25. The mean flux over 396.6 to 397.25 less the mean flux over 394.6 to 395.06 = 1.8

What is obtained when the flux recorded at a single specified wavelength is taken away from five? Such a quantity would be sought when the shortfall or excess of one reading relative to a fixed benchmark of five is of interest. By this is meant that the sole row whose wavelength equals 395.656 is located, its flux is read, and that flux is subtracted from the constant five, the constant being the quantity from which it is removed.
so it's -3.9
